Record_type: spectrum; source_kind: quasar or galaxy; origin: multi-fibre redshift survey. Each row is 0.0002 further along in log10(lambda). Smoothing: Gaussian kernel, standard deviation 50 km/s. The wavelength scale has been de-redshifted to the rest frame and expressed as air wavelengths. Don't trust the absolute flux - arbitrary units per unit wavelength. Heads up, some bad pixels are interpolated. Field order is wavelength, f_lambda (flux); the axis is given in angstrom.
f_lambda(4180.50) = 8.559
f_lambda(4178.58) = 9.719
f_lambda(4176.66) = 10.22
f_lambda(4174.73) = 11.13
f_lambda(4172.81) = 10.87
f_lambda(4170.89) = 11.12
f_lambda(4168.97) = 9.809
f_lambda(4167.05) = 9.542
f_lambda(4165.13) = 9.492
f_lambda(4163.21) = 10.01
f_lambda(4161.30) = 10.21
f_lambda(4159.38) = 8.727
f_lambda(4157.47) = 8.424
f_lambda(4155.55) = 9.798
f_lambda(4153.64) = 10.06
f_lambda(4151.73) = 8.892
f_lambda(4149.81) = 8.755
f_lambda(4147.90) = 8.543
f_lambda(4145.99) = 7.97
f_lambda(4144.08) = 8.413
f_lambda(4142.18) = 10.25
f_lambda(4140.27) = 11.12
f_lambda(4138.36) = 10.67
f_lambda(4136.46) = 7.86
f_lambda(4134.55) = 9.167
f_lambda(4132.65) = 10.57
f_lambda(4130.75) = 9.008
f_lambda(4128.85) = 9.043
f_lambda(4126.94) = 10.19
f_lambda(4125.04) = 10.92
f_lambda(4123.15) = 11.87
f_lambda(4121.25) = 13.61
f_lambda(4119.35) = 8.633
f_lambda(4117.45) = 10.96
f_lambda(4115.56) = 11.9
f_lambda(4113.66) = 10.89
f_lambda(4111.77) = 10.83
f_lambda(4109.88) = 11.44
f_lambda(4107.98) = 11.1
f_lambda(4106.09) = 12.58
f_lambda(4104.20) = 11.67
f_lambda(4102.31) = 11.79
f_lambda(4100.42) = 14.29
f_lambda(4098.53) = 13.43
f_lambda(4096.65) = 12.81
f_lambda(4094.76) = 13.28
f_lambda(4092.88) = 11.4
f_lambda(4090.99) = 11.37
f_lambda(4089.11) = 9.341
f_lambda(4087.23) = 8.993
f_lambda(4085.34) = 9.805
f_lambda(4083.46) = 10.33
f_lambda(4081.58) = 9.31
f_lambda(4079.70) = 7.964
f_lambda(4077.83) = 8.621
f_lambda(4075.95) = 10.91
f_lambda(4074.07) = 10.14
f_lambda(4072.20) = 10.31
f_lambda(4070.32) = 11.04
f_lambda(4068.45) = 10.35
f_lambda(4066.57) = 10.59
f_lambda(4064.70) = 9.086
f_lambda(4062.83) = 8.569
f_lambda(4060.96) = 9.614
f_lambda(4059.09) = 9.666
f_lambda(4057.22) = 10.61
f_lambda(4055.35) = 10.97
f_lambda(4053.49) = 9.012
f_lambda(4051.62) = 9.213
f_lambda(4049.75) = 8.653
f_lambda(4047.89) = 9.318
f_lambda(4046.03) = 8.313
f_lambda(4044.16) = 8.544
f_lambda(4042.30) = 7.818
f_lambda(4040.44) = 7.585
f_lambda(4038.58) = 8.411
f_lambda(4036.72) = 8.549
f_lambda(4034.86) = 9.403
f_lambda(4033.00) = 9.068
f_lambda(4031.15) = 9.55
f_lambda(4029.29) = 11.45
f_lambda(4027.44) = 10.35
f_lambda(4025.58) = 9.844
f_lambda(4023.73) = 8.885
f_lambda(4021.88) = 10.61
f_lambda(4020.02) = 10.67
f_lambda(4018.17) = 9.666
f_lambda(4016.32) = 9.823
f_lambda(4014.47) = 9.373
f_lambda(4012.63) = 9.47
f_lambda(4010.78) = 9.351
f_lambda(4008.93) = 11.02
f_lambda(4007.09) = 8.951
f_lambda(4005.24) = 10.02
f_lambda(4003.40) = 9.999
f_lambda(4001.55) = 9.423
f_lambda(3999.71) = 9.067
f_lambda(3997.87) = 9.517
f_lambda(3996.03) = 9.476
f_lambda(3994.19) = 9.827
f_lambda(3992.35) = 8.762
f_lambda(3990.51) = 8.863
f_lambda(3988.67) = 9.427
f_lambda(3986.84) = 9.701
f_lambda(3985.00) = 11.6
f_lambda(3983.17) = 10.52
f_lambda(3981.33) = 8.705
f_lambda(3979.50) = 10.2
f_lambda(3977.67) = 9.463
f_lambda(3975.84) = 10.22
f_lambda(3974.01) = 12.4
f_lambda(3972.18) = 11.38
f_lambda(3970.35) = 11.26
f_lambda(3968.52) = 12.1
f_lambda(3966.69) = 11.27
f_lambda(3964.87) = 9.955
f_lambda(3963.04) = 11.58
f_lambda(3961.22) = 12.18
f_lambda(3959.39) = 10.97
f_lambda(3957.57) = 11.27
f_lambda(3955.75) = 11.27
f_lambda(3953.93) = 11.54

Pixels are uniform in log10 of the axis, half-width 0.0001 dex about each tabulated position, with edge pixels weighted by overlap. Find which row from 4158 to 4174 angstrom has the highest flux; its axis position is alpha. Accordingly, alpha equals 4170.89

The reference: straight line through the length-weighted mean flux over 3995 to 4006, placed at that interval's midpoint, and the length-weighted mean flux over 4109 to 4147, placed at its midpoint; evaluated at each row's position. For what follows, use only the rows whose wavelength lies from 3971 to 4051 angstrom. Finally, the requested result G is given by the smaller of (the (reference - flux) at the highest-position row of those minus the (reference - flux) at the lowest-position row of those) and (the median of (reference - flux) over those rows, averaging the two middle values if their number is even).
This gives 0.1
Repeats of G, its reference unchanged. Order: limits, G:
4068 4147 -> -0.5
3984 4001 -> 0.1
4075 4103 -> -0.9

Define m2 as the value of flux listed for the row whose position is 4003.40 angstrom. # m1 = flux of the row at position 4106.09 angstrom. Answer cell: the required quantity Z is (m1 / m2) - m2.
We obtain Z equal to -8.74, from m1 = 12.58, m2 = 9.999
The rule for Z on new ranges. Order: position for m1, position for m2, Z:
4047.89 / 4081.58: -8.31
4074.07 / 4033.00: -7.95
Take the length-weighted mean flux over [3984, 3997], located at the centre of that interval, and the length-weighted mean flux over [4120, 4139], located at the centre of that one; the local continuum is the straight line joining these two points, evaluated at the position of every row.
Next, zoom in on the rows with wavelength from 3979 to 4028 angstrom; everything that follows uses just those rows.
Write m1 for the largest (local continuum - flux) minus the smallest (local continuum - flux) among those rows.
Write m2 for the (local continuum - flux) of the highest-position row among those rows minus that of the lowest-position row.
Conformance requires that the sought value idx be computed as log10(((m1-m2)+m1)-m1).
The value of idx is 0.45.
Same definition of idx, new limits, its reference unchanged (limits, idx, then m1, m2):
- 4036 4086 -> 0.64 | 3.3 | -1.1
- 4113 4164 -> 0.67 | 5.8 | 1.1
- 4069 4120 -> 0.56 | 6.2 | 2.6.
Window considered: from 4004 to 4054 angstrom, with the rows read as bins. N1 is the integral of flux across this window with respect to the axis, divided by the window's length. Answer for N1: 9.4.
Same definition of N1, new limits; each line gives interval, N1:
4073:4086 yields 9.6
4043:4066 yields 9.3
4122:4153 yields 9.6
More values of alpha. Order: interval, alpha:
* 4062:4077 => 4070.32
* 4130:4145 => 4140.27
